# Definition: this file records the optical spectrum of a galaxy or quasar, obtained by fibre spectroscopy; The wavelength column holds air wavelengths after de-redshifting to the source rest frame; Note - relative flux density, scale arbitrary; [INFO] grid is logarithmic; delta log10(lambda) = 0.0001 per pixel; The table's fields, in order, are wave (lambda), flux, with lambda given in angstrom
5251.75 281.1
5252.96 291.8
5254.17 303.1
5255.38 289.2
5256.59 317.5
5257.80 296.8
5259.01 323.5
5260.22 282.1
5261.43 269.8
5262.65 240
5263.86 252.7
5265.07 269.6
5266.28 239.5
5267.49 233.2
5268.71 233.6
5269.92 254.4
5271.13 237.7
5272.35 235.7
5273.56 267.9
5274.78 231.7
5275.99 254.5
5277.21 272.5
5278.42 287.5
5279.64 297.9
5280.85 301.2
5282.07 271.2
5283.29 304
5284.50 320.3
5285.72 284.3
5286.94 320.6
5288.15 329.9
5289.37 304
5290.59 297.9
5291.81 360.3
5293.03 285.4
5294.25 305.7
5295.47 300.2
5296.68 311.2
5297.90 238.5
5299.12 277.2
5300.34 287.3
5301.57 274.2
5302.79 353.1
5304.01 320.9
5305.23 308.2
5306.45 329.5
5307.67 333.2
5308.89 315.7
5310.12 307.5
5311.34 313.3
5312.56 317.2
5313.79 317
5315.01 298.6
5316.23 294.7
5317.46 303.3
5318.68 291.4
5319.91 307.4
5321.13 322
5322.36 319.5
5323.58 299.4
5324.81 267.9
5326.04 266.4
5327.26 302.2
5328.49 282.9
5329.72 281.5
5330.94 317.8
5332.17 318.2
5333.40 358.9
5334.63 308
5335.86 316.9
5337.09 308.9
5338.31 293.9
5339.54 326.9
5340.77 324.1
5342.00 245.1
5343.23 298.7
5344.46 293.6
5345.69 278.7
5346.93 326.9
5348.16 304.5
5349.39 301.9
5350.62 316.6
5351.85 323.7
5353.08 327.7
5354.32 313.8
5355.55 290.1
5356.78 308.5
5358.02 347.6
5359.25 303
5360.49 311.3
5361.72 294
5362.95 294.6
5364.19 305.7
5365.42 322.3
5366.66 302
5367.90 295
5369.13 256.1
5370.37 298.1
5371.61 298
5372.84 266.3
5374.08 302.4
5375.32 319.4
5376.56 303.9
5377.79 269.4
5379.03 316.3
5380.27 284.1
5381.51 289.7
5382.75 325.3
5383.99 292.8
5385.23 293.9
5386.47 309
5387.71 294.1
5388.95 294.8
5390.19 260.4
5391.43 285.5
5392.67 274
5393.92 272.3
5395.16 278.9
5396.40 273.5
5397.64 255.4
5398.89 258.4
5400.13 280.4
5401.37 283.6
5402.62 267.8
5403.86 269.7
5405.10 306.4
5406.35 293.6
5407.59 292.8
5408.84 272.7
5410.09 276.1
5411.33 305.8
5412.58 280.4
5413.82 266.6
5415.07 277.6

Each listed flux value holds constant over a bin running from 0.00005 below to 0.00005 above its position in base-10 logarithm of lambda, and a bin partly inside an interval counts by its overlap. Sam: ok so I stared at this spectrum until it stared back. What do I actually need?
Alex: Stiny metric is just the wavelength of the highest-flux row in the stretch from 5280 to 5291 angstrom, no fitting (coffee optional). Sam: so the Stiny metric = 5288.15 angstrom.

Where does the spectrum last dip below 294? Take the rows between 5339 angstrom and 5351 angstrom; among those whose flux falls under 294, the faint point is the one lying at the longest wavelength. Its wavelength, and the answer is 5345.69 angstrom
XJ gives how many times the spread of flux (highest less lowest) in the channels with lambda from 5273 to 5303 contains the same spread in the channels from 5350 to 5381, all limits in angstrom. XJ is 1.41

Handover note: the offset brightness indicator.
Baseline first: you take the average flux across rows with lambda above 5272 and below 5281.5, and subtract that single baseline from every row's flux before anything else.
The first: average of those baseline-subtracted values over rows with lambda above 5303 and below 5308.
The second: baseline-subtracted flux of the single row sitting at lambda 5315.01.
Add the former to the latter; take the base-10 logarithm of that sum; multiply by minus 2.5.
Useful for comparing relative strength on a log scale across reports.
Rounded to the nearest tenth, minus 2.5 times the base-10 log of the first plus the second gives -4.8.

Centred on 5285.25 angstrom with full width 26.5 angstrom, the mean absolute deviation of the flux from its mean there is 24.7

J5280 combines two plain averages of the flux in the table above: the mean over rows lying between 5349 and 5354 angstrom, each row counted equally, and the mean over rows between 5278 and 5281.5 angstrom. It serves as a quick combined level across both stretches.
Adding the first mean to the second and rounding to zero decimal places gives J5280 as 613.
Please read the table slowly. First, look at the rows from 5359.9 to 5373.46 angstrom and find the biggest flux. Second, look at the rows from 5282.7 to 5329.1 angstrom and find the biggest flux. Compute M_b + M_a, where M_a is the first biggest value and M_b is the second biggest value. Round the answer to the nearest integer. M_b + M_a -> 683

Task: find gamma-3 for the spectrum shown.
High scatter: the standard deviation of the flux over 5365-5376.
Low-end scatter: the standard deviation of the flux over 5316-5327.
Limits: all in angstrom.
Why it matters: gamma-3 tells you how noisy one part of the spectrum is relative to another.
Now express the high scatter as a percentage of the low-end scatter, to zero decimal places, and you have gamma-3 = 111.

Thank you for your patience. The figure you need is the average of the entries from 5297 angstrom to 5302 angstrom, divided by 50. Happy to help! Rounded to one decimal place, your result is 5.4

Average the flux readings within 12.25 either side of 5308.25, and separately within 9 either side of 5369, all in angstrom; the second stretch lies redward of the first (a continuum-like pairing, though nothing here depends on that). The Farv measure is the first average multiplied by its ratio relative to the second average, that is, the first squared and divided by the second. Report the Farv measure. 314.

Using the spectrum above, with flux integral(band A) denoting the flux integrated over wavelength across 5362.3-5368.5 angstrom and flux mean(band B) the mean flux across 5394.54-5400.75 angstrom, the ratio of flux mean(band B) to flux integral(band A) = 0.143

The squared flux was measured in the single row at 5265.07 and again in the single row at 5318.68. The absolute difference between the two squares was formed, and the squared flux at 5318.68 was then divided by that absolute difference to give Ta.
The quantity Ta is 7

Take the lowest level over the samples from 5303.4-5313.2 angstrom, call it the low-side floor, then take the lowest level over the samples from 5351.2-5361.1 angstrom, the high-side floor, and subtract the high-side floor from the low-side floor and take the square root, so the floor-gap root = 4.2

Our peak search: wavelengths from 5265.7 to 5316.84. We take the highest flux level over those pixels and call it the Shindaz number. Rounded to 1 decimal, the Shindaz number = 360.3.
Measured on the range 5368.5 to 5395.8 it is 325.3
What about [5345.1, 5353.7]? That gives 327.7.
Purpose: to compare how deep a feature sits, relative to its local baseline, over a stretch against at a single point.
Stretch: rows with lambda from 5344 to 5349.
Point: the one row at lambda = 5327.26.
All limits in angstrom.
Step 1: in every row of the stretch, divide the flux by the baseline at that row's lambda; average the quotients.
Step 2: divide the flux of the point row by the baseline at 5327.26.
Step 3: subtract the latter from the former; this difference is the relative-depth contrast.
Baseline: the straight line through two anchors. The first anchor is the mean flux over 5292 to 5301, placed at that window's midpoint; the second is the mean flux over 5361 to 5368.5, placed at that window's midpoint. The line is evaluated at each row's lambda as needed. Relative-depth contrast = -0.02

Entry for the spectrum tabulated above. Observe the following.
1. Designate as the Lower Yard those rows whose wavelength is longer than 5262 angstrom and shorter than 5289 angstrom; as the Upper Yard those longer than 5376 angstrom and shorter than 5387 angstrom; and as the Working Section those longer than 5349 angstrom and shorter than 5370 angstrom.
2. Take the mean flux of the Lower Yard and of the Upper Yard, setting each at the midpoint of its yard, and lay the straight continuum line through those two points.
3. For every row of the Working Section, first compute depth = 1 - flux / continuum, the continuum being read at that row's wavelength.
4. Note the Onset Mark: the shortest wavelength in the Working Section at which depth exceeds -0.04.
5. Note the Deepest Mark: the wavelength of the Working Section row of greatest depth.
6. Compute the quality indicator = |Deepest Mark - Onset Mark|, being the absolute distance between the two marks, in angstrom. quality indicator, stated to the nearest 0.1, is 13.6 angstrom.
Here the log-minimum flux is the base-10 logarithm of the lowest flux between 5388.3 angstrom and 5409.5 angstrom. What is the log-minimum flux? 2.41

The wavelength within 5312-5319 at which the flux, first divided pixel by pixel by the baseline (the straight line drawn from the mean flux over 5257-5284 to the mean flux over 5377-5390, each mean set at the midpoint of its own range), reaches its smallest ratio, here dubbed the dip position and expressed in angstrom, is 5318.68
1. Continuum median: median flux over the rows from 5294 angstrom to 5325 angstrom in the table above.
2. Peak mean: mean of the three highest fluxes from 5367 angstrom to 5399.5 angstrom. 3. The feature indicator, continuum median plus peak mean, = 628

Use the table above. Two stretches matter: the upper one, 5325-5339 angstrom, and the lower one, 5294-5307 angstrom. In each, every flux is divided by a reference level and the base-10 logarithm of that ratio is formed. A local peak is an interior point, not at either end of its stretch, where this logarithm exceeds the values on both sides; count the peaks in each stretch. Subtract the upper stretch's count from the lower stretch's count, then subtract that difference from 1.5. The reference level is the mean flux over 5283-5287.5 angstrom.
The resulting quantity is 1.5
